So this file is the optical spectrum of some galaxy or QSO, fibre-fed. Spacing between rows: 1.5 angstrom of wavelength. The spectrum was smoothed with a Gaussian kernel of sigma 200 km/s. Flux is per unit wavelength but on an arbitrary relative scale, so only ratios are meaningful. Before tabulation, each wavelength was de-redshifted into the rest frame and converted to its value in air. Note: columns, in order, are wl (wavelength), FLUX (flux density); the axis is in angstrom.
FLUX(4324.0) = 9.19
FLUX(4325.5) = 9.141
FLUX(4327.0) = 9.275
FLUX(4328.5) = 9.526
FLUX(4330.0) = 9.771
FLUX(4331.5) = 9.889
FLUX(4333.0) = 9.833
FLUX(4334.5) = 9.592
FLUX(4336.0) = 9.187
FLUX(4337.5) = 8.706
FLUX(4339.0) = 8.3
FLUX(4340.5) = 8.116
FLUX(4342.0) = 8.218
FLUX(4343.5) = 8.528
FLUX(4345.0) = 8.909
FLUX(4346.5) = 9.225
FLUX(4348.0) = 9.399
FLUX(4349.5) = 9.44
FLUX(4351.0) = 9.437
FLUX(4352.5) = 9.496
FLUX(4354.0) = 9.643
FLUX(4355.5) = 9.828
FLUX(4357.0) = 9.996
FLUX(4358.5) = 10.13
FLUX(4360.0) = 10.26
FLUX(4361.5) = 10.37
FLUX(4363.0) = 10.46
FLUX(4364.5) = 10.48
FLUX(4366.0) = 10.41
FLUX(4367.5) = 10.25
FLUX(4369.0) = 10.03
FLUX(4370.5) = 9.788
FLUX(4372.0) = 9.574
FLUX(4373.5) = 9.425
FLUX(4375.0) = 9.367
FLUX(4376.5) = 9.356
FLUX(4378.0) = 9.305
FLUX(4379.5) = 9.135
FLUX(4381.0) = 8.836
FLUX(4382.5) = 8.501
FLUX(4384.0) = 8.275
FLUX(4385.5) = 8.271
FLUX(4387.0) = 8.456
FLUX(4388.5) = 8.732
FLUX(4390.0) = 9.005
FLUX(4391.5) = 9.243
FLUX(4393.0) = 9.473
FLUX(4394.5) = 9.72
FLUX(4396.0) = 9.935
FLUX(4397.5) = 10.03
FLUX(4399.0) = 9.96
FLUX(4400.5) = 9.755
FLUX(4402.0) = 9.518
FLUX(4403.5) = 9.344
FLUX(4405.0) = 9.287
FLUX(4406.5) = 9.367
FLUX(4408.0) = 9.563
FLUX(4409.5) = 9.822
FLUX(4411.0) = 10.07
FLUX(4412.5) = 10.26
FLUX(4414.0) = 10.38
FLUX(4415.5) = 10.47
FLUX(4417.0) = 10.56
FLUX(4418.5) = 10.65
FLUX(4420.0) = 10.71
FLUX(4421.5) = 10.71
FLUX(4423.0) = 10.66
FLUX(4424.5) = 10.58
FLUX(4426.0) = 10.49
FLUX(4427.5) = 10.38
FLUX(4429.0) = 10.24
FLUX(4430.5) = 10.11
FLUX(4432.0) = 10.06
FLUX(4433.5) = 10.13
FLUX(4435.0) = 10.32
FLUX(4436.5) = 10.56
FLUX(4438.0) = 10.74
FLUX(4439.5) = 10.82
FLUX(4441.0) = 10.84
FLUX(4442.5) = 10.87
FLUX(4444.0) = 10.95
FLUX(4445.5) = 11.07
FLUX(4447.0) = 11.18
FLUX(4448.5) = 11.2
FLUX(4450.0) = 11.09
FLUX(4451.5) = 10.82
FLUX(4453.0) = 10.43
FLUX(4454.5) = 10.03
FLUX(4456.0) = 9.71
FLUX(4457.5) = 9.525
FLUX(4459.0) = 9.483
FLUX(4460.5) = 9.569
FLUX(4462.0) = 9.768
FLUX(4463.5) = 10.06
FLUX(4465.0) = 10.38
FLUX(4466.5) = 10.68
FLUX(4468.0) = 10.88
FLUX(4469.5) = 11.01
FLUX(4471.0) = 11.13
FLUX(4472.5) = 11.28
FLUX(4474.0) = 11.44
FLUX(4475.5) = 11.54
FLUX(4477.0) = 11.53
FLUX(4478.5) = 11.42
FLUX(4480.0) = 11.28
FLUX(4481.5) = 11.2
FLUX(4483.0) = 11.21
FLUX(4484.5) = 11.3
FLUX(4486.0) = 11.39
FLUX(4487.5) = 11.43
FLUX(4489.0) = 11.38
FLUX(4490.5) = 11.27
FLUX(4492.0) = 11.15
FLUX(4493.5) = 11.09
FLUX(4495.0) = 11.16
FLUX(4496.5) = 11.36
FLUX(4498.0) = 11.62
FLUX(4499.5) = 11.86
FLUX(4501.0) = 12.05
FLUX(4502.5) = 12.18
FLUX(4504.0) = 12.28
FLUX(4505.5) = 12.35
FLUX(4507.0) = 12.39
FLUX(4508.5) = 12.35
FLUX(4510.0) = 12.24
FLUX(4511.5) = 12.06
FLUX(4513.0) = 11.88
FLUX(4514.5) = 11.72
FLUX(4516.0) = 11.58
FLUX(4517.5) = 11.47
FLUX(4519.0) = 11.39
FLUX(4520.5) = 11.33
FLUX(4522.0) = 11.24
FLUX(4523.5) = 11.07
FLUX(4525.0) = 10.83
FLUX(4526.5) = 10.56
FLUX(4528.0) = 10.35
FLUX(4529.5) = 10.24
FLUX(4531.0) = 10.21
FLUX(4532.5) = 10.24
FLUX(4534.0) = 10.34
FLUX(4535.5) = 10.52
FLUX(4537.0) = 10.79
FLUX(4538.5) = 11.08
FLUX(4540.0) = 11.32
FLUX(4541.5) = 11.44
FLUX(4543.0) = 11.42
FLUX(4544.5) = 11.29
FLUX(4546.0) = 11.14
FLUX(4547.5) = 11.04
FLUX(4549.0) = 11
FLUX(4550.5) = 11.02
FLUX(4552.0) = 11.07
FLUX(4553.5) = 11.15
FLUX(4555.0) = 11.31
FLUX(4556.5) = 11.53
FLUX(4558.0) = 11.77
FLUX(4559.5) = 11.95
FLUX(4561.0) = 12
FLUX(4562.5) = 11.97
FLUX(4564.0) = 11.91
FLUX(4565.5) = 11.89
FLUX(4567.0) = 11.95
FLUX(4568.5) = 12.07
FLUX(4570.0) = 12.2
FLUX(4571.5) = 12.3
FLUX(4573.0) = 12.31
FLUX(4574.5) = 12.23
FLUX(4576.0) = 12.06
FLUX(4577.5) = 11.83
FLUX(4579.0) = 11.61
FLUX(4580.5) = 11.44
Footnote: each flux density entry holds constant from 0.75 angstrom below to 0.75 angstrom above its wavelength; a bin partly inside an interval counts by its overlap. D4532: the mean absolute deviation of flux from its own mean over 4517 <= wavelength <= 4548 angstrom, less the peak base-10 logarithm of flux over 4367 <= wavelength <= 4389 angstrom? -0.61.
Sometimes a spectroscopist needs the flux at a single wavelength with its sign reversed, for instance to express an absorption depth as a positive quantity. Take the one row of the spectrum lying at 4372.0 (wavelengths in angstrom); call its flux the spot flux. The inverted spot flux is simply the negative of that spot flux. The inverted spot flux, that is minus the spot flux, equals -9.6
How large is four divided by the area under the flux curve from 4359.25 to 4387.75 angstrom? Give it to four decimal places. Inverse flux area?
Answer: 0.0148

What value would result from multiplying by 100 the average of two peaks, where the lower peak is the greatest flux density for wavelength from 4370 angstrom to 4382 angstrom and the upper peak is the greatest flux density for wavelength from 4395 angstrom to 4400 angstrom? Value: 991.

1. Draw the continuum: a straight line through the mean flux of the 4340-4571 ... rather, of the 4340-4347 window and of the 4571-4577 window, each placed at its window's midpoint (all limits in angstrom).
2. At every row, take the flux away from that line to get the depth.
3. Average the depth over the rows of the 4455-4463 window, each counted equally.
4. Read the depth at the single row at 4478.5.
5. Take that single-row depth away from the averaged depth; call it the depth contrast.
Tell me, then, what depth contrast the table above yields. 1.5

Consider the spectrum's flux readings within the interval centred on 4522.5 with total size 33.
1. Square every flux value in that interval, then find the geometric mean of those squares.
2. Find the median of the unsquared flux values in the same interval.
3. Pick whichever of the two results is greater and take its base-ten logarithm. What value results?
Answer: 2.09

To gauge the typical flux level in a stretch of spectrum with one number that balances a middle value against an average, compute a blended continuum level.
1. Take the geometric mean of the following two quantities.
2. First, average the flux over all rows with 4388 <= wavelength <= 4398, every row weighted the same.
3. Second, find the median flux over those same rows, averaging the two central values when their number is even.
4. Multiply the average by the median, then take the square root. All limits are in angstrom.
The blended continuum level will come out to 9.5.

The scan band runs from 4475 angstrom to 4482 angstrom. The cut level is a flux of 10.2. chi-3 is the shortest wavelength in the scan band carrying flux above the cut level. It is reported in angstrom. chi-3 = 4475.5 angstrom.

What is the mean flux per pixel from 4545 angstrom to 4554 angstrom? 11.1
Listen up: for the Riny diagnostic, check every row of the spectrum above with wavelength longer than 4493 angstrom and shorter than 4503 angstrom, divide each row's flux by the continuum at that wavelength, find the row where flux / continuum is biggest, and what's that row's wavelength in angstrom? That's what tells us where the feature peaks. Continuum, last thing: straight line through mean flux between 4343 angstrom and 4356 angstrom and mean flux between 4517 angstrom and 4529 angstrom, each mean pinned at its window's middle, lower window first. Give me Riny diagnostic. 4502.5 angstrom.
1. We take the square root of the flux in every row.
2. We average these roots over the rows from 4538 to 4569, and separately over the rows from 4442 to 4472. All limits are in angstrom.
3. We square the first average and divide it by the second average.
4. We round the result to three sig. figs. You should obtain 3.55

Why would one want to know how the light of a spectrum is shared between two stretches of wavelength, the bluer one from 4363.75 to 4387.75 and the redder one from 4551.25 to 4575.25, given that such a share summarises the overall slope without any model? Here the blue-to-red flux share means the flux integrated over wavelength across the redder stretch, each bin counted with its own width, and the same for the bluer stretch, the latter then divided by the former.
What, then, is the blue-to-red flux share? 0.79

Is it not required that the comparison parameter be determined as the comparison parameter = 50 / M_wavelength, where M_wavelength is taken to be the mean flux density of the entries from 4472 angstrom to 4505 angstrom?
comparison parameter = 4.4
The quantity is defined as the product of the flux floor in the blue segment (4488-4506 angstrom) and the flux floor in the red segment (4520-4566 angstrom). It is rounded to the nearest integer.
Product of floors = 113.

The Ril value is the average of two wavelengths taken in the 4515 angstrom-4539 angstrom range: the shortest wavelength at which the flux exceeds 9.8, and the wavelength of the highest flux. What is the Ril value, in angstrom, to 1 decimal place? 4516.0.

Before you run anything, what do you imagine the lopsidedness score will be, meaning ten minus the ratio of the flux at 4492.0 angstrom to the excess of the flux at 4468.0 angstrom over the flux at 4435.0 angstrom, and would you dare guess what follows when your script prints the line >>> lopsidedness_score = -10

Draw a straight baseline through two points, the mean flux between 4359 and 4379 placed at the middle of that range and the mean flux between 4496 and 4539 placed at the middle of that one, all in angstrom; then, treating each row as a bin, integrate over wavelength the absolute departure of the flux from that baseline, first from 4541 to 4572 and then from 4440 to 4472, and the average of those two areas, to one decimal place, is 13.6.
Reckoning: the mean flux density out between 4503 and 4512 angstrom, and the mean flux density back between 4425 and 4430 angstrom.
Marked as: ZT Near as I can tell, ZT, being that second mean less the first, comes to -1.91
